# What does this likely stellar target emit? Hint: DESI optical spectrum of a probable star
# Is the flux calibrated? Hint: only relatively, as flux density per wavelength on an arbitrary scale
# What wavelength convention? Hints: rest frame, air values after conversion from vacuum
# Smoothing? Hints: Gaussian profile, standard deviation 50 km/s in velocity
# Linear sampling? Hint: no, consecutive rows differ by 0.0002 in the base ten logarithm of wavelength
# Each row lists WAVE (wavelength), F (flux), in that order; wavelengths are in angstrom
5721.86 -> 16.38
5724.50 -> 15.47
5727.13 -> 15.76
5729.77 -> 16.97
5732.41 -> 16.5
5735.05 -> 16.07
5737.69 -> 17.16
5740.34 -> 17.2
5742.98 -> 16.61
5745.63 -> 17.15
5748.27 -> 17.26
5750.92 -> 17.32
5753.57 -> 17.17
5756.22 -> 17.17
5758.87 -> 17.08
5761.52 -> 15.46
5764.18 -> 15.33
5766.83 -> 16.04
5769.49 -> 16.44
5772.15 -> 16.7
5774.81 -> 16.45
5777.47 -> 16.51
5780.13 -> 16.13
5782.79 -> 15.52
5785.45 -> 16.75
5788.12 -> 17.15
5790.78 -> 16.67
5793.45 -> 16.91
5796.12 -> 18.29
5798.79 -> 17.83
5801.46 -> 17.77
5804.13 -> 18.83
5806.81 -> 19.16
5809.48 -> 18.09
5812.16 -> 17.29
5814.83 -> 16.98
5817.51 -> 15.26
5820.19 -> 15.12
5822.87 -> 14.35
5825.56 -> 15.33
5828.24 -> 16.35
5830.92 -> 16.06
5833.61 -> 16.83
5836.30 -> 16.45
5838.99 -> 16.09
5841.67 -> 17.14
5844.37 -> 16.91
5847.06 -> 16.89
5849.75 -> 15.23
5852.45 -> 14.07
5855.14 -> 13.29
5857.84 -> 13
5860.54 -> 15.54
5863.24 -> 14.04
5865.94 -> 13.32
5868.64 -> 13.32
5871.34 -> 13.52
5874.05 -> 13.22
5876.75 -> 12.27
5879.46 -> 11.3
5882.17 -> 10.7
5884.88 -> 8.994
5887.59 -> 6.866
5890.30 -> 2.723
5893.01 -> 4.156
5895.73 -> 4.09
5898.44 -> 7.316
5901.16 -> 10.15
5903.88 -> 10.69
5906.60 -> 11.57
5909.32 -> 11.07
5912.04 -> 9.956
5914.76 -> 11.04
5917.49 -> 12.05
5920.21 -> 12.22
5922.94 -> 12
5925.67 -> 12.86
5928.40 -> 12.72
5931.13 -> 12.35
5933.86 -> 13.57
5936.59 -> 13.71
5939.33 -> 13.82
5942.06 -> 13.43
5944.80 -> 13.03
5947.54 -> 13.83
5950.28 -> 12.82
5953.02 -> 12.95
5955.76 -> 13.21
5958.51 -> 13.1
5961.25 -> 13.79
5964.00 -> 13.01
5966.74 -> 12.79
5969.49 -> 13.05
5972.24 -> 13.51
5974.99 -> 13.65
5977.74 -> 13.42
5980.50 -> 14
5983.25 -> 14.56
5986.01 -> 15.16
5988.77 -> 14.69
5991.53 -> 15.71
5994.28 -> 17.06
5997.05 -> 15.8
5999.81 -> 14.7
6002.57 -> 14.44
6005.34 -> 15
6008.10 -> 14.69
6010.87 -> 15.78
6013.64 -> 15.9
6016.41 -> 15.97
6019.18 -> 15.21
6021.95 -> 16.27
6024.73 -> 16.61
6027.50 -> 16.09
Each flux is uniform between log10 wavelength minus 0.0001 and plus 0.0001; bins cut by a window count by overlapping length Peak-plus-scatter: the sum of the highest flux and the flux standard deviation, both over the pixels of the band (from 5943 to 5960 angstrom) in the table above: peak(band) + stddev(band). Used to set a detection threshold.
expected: 14.2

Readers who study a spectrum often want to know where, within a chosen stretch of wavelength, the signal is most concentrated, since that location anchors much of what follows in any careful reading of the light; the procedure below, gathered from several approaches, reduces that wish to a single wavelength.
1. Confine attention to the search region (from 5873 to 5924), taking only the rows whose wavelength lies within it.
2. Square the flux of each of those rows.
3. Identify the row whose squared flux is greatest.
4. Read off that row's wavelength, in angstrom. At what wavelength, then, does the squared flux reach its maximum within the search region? 5874.05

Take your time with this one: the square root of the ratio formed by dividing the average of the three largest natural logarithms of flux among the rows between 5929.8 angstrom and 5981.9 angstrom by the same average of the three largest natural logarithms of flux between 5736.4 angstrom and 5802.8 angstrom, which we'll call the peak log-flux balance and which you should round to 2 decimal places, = 0.95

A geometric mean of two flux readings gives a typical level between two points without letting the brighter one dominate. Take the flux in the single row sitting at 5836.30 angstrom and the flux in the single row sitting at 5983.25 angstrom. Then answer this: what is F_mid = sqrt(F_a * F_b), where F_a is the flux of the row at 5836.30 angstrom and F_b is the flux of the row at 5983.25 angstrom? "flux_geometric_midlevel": 15.5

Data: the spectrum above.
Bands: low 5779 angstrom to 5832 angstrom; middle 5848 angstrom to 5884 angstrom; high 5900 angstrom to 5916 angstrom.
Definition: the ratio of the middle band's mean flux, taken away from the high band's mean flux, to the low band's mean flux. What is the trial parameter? -0.15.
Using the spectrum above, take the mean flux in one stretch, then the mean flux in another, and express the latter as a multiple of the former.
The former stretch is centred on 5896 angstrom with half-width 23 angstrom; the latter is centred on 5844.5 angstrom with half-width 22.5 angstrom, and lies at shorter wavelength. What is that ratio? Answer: 1.65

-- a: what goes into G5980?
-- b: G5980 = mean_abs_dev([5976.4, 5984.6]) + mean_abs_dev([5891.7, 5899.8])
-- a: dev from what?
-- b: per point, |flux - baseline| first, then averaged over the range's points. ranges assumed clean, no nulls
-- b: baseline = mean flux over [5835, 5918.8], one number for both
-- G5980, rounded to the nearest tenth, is 8.8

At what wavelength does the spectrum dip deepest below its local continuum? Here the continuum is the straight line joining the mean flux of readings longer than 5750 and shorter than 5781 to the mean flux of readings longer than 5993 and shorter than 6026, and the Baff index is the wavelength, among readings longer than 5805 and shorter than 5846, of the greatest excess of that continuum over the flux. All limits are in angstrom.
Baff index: 5822.87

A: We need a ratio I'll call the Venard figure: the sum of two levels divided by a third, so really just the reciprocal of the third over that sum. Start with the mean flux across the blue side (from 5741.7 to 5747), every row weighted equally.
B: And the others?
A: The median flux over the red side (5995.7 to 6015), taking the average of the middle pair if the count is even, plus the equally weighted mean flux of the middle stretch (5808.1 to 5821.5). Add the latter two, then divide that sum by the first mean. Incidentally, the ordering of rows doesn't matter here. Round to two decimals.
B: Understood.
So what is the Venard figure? 1.87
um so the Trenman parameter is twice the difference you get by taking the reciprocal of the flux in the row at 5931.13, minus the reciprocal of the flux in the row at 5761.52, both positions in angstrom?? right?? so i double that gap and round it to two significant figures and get 0.033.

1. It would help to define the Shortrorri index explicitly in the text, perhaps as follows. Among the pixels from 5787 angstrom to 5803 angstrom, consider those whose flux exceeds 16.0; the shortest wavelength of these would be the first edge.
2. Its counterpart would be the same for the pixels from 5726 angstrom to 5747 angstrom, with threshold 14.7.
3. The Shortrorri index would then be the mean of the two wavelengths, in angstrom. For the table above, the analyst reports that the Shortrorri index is 5757.6 angstrom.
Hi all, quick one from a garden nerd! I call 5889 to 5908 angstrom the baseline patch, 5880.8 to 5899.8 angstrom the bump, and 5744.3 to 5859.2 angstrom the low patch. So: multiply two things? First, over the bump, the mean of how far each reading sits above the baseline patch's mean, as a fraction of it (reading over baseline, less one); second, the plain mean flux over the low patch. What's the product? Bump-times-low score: -1.9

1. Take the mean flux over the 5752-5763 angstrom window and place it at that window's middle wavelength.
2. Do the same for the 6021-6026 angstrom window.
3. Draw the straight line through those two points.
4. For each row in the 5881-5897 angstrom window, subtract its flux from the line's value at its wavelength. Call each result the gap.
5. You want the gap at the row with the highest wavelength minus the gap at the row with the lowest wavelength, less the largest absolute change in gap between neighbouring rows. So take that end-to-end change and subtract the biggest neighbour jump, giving 2.5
